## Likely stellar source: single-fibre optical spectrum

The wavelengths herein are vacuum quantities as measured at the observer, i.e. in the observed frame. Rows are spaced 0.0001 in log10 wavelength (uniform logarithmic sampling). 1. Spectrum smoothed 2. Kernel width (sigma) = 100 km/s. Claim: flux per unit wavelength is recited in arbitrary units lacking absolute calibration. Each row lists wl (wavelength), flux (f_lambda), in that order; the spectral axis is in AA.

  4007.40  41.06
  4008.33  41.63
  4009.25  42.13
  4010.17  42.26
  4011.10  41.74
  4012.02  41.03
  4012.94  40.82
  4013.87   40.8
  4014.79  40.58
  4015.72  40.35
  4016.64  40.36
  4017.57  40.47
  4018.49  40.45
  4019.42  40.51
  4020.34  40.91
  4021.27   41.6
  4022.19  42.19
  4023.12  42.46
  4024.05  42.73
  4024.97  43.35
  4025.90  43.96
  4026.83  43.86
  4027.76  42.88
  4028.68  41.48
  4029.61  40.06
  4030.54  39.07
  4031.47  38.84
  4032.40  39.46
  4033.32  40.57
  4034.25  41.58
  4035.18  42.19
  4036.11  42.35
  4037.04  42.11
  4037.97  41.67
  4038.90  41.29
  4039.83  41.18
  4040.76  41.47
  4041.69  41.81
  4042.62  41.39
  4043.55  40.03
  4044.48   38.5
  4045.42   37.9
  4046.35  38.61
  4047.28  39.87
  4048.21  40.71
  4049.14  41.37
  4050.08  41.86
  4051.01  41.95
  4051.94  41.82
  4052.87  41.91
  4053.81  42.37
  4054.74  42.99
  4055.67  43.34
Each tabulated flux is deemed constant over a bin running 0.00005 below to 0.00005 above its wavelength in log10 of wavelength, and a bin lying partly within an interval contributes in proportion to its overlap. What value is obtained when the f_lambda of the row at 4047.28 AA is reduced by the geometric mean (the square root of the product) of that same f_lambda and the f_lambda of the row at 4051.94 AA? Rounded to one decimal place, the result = -1.0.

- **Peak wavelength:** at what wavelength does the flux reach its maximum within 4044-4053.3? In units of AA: 4051.01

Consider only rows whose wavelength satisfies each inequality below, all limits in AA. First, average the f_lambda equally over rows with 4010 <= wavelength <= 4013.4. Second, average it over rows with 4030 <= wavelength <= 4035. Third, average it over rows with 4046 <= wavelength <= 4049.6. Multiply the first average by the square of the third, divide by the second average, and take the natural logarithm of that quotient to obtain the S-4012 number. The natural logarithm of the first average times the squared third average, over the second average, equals 7.42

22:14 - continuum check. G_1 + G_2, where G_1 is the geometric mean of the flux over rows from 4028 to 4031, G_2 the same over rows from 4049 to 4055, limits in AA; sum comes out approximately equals 82.2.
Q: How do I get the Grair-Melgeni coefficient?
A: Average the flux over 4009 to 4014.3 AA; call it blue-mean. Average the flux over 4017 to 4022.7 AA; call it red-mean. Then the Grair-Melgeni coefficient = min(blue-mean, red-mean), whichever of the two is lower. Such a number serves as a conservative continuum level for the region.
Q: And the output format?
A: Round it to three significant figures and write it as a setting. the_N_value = 41.0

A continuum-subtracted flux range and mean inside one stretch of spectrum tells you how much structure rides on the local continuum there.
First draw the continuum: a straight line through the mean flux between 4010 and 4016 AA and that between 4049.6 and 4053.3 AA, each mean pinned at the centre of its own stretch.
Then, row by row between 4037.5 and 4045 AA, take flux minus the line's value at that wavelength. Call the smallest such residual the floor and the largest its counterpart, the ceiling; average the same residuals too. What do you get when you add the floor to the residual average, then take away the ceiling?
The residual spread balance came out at -4.1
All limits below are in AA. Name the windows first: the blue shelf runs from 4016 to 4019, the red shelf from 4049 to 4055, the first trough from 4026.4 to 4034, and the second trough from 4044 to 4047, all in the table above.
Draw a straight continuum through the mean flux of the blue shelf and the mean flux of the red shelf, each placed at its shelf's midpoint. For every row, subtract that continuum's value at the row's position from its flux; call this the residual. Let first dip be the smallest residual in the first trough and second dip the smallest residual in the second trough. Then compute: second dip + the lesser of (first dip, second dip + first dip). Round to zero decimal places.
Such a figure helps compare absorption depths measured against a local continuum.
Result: -10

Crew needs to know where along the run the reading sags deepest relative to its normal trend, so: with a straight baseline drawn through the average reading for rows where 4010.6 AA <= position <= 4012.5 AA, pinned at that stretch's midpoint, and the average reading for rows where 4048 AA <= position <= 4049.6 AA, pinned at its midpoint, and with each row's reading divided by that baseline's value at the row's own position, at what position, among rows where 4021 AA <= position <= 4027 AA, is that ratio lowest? 4021.27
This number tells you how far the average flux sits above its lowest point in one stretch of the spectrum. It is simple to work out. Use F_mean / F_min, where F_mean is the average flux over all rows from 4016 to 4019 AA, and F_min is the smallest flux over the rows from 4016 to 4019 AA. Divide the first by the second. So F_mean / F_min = 1.002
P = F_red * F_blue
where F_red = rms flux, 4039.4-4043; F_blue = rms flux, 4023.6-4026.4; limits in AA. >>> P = 1797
